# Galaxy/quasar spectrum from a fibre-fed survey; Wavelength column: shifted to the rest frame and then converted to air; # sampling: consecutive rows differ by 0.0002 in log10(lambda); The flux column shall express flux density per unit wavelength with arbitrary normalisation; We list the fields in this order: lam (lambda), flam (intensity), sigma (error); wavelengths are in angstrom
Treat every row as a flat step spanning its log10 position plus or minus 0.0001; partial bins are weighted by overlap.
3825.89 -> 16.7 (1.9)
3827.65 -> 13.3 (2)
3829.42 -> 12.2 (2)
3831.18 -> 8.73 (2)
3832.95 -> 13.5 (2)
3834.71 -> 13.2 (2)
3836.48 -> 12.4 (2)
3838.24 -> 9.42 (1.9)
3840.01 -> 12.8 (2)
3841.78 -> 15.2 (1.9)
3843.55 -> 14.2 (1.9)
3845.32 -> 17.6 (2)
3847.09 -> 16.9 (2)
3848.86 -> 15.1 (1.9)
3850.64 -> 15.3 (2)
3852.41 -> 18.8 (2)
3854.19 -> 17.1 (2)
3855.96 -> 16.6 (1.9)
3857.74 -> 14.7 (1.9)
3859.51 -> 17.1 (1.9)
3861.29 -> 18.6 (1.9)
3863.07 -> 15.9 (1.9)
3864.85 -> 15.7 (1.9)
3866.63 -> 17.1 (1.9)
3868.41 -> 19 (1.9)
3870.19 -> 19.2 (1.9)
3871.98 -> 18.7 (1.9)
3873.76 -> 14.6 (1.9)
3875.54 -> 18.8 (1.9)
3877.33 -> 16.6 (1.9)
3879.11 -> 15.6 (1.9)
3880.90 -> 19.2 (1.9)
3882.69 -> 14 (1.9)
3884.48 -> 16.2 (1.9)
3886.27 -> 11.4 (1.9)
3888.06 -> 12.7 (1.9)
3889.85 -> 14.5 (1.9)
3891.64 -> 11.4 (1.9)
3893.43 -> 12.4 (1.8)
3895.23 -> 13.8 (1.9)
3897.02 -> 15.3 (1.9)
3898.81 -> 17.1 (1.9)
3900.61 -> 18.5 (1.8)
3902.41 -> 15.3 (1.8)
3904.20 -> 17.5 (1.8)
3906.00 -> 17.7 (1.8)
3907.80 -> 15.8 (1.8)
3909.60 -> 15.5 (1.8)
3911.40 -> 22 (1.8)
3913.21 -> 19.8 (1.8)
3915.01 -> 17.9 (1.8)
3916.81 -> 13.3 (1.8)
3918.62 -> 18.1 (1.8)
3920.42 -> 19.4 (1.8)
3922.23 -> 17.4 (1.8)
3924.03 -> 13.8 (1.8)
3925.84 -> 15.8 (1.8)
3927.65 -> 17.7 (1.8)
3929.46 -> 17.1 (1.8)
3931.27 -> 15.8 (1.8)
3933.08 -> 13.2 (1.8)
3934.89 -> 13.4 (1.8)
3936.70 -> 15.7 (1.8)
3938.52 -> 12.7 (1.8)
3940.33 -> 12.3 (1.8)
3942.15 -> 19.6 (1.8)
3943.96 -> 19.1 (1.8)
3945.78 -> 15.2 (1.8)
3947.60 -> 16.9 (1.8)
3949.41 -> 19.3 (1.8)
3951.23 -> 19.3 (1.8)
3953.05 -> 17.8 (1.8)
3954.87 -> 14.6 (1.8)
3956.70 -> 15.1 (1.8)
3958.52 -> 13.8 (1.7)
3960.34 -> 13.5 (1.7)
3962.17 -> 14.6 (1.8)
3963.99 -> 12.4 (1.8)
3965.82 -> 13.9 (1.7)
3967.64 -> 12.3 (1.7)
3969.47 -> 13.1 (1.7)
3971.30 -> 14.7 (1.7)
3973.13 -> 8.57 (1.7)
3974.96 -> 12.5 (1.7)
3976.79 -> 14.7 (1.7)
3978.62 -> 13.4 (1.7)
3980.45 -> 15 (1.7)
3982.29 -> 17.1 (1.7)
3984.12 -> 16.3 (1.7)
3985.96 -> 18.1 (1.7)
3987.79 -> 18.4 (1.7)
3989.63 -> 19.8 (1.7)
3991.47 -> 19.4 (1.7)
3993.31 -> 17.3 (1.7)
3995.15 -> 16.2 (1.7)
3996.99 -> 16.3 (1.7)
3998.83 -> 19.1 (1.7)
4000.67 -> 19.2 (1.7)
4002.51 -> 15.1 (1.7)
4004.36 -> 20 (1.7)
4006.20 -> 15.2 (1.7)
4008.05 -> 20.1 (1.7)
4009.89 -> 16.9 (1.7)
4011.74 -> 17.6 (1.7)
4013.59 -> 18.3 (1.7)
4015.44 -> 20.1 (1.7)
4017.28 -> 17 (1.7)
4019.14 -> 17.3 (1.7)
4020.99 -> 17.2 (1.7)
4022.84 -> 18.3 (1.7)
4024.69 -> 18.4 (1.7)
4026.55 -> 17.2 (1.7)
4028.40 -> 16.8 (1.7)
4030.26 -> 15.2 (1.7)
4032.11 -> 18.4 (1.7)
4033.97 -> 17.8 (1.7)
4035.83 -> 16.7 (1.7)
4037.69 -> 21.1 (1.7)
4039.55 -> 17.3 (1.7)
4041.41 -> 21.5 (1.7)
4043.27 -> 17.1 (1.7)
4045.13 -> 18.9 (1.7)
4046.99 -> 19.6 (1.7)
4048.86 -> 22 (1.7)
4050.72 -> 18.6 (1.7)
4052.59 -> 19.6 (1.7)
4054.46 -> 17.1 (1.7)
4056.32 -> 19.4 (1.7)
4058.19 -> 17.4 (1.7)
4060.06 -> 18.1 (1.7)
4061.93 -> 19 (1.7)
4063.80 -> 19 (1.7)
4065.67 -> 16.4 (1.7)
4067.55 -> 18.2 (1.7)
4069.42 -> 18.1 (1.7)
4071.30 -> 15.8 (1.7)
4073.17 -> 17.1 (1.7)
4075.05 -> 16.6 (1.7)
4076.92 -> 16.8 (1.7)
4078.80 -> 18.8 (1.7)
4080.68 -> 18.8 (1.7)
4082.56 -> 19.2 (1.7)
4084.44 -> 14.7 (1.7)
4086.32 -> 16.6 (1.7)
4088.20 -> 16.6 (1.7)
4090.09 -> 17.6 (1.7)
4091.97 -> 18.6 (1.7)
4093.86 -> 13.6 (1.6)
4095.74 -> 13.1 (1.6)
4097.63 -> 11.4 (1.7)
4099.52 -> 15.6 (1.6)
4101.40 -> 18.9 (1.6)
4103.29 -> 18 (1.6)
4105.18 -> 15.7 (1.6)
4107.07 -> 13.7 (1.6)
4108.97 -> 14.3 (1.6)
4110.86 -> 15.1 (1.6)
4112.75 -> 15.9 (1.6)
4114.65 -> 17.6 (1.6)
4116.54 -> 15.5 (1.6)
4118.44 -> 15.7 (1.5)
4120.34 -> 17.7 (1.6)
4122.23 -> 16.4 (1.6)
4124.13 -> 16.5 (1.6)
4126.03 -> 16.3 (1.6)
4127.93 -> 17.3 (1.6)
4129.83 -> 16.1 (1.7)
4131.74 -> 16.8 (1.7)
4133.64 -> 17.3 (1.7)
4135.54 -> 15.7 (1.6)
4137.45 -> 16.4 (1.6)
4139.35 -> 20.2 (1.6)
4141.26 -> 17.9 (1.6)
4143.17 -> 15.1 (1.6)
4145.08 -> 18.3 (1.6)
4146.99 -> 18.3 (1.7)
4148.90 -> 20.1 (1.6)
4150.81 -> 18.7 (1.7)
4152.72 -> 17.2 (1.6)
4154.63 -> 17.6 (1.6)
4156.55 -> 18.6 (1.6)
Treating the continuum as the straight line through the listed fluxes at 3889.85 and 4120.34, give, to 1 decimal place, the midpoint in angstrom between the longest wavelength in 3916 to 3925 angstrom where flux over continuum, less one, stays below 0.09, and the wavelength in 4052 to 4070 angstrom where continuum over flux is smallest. 3988.3 angstrom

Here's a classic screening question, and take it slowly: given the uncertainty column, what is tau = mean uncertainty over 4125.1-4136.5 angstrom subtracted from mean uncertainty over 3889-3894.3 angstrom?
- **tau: 0.22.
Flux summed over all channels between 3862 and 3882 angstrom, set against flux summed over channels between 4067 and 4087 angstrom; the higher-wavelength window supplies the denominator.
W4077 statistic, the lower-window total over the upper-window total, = 1.00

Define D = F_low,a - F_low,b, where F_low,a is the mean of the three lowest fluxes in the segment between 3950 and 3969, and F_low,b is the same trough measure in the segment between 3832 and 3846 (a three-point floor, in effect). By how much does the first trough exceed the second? 1.2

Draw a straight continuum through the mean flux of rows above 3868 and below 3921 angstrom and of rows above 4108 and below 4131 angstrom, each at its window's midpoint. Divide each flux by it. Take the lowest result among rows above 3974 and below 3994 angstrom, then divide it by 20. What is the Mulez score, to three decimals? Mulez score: 0.038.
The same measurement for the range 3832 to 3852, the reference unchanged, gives 0.029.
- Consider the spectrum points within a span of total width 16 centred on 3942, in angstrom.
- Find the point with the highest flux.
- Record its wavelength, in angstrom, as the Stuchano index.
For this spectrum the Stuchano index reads 3942.15 angstrom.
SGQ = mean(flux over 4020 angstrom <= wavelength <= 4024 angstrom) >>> 17.8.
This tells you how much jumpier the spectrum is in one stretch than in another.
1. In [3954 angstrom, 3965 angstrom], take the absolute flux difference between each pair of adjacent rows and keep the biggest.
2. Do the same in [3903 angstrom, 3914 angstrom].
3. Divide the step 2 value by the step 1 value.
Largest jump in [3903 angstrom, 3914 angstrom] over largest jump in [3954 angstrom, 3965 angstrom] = 3.0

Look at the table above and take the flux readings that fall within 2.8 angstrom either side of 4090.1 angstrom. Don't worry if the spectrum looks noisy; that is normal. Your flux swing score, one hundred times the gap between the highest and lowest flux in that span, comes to 200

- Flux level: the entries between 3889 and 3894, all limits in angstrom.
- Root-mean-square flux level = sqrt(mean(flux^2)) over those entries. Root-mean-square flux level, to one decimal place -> 12.8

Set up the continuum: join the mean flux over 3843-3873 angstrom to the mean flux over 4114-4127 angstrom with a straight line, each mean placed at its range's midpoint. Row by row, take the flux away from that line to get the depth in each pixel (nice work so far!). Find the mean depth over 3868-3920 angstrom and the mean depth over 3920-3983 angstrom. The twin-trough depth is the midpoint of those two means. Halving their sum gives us 1.1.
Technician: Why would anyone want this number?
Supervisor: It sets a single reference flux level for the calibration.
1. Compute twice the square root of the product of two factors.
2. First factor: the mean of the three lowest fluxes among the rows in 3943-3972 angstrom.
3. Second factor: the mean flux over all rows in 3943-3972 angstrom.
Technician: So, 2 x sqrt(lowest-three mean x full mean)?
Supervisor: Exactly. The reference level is 28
